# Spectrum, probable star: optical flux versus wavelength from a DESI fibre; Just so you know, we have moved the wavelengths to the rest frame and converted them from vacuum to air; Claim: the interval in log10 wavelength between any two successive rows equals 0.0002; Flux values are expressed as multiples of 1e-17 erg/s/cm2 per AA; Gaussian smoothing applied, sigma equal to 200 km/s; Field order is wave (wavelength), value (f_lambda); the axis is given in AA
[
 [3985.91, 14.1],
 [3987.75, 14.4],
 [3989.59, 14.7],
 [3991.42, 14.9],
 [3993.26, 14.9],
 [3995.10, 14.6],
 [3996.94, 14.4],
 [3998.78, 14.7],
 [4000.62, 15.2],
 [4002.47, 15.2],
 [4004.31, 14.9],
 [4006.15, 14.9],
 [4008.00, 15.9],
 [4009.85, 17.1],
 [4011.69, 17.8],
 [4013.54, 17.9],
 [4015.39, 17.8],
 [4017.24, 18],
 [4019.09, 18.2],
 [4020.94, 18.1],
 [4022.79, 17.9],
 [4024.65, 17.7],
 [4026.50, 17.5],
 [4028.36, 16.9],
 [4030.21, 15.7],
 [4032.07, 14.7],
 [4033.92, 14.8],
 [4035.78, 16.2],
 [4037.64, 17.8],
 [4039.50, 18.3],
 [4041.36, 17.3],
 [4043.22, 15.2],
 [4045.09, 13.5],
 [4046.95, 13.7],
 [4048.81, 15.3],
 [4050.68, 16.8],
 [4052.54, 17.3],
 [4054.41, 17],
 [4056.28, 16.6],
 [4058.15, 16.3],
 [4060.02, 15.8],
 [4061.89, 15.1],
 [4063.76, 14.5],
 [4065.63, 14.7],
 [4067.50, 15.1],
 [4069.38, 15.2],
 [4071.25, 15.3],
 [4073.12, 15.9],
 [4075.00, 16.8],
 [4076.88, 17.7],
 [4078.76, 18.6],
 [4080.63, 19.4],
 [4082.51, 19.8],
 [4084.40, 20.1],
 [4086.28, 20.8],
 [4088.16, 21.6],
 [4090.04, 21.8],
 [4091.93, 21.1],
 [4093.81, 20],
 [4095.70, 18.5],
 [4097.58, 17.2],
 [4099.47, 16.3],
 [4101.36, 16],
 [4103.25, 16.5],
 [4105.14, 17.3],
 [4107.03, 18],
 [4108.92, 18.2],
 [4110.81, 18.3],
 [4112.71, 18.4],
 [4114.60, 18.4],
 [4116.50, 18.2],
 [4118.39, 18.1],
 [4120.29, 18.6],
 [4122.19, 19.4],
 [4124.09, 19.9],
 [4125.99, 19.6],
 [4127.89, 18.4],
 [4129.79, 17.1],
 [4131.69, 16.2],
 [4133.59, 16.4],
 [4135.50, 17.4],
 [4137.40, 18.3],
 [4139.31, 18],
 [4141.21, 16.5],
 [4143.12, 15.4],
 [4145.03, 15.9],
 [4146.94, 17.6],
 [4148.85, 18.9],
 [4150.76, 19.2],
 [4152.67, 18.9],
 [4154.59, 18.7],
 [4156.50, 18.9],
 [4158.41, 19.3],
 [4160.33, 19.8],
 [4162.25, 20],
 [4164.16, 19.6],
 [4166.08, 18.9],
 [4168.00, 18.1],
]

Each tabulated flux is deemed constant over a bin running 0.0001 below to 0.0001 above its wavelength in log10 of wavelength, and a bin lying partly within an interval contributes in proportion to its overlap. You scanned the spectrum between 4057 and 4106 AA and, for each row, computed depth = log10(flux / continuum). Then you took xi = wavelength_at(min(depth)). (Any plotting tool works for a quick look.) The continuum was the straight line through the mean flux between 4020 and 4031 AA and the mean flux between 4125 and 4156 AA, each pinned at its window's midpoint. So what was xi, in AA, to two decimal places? 4063.76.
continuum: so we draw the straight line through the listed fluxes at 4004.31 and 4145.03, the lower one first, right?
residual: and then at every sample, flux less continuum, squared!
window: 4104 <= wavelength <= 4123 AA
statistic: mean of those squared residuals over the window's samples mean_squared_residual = 7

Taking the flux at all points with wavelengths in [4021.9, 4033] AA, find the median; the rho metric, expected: 17.2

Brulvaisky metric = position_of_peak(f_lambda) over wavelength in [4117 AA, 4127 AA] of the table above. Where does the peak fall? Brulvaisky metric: 4124.09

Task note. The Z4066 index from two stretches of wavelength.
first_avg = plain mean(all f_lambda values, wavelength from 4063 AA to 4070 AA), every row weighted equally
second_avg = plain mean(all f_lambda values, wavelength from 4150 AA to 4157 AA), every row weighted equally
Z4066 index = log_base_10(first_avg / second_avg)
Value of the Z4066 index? -0.10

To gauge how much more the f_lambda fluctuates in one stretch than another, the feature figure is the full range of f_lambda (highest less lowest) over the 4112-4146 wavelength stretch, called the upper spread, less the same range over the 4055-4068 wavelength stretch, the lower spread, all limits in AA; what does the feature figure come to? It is 2.4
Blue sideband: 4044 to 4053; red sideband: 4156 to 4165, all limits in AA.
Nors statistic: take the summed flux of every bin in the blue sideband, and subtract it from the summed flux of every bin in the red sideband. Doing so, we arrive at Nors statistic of 21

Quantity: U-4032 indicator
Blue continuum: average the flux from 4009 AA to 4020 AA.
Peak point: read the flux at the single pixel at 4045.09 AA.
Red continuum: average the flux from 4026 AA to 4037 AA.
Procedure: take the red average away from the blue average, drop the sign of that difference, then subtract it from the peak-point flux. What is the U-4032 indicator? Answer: 12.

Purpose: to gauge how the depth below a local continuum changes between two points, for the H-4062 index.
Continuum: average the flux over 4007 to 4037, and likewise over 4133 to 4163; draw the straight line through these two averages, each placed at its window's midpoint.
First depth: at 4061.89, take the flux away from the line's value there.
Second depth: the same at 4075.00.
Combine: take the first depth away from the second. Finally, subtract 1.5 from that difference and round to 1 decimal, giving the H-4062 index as -3.1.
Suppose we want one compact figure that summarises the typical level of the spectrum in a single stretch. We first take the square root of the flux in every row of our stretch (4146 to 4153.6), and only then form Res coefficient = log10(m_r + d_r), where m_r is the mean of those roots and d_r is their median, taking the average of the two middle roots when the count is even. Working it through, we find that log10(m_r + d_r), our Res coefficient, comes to 0.938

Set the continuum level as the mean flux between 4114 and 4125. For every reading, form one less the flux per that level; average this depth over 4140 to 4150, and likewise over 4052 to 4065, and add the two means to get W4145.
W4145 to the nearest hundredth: 0.24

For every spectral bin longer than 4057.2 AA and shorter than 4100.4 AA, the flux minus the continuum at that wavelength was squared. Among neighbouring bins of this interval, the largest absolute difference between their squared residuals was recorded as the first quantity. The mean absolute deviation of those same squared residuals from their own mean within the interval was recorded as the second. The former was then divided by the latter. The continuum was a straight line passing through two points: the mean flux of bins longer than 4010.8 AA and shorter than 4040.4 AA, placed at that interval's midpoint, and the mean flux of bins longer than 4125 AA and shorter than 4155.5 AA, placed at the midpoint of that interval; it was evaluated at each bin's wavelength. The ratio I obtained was 1.8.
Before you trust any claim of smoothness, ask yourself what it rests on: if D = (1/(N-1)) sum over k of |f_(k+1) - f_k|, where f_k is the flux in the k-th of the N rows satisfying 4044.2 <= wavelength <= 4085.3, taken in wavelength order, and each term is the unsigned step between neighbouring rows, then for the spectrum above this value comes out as 0.58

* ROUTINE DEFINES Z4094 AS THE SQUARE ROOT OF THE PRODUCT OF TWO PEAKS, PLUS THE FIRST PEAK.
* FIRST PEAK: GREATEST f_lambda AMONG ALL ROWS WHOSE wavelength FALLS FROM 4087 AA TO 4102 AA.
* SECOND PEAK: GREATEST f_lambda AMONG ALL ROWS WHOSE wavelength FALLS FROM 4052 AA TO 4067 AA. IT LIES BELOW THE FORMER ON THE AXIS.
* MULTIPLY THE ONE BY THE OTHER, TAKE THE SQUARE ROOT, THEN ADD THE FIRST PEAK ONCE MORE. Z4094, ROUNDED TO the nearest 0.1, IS 41.2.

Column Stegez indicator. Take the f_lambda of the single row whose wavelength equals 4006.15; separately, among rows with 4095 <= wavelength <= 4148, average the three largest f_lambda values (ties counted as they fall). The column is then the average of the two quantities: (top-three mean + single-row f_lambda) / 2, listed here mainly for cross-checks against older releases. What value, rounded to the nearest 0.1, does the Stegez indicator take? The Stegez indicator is 17.3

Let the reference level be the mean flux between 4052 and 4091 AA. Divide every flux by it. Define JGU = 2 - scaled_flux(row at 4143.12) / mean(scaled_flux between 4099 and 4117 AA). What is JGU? 1.12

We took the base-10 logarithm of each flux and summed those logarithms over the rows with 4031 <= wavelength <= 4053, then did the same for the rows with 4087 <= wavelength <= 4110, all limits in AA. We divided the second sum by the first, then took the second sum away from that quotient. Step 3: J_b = -14.13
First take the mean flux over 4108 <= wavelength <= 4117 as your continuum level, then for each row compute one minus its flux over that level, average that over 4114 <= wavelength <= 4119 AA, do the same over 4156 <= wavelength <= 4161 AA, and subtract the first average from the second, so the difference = -0.06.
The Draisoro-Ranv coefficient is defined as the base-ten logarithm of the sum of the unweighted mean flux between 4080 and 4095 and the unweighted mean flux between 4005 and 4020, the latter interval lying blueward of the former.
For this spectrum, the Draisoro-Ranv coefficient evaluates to 1.58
